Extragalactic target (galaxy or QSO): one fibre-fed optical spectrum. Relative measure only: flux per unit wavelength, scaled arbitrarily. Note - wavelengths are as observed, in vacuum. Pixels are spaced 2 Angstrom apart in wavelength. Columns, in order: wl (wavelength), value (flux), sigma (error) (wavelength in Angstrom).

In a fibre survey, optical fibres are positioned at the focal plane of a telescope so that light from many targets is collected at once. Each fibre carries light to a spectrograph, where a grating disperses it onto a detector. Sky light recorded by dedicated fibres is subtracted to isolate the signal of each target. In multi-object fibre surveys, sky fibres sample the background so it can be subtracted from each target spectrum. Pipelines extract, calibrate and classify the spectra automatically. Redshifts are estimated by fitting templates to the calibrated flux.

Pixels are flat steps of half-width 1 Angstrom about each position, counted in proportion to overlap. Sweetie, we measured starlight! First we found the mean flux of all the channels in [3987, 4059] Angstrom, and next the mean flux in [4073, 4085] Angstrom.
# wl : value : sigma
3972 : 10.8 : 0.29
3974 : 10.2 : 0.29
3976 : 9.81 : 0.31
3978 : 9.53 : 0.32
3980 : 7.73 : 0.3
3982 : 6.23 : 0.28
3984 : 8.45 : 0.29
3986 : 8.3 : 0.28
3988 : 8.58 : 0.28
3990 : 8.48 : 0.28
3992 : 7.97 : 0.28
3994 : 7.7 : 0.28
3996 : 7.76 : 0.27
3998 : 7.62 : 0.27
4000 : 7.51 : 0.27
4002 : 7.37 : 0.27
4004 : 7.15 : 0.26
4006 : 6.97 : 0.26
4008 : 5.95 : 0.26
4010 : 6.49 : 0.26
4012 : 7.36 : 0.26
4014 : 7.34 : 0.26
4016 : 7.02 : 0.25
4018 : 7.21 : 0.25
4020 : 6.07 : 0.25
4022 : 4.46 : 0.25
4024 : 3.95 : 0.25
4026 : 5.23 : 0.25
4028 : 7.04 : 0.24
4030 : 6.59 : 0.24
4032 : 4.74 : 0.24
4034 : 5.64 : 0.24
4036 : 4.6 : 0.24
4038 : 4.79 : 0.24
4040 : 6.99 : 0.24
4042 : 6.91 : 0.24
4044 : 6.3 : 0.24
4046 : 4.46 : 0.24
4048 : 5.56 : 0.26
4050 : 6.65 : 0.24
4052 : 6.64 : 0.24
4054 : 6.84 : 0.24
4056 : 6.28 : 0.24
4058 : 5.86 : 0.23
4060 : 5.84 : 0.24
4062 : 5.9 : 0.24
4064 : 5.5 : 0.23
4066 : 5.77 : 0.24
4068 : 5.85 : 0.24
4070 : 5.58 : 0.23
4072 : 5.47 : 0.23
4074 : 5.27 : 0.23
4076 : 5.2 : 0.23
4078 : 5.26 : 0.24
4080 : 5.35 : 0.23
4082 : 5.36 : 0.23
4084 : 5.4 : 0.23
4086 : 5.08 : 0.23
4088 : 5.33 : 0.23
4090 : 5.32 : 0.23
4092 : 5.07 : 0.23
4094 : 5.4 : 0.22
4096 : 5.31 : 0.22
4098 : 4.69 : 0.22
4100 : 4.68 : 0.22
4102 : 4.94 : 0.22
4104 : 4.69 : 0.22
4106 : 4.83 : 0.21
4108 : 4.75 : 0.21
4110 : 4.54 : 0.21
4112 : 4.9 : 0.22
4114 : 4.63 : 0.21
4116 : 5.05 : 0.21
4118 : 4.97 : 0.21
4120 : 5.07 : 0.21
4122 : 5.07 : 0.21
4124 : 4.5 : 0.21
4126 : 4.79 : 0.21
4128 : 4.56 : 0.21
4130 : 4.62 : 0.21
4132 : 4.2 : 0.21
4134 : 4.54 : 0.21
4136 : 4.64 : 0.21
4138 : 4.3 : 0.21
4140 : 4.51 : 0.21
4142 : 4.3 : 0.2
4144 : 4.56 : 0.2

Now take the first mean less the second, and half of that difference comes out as 0.60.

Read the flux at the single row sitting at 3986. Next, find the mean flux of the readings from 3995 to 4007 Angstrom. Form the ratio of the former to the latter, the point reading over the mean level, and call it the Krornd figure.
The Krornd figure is 1.1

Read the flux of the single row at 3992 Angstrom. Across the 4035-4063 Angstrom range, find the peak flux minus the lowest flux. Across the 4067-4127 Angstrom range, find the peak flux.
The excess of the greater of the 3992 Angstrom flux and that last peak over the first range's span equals 5.4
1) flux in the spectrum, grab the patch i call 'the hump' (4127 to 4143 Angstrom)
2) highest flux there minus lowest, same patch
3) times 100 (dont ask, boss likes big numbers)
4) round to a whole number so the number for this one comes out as 44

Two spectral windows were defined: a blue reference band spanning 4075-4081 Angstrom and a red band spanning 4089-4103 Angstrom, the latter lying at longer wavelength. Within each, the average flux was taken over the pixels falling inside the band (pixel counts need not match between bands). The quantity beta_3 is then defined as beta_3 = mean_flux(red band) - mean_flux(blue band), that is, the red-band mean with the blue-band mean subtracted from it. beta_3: -0.2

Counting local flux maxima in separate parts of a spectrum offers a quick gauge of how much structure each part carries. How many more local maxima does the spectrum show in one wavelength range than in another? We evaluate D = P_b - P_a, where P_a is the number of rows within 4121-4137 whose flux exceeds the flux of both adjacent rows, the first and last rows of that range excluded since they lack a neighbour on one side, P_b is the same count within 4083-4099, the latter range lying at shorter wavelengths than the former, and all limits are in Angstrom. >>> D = 0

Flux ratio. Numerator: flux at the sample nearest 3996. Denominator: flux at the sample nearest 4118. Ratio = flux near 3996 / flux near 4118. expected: 1.56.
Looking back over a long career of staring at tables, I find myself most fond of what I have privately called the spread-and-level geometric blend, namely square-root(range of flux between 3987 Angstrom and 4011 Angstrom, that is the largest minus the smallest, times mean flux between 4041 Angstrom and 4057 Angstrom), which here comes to 4.04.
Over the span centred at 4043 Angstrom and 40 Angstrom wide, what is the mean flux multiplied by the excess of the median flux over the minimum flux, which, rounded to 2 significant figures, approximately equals 11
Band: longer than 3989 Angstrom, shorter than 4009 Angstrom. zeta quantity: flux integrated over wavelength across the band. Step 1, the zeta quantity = 149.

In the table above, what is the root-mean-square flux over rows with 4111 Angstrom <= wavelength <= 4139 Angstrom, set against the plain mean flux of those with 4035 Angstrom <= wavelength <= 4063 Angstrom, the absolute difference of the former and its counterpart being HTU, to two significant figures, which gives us 1.3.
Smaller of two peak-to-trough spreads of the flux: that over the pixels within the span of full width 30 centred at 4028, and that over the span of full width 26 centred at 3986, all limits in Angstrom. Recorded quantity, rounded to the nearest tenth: 3.4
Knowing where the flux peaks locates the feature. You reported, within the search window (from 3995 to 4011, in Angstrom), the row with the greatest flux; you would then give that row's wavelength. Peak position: 3996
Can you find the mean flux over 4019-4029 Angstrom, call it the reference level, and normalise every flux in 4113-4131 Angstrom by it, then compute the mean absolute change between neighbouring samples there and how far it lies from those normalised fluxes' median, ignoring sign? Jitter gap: 0.85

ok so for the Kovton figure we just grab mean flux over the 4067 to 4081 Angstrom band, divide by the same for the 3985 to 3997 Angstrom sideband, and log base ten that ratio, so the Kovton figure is -0.18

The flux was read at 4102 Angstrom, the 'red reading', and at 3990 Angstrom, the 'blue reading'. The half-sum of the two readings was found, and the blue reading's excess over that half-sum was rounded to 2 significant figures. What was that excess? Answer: 1.8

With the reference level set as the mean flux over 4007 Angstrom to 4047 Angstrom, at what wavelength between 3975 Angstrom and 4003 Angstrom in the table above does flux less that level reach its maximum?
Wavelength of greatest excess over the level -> 3976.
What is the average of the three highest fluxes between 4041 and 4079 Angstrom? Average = 6.8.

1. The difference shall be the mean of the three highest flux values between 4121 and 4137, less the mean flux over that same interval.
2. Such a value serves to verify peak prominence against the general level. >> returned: 0.22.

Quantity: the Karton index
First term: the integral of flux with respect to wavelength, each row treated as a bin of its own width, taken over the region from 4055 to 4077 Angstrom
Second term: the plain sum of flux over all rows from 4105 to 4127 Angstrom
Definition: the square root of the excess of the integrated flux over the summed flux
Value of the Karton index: 8.5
